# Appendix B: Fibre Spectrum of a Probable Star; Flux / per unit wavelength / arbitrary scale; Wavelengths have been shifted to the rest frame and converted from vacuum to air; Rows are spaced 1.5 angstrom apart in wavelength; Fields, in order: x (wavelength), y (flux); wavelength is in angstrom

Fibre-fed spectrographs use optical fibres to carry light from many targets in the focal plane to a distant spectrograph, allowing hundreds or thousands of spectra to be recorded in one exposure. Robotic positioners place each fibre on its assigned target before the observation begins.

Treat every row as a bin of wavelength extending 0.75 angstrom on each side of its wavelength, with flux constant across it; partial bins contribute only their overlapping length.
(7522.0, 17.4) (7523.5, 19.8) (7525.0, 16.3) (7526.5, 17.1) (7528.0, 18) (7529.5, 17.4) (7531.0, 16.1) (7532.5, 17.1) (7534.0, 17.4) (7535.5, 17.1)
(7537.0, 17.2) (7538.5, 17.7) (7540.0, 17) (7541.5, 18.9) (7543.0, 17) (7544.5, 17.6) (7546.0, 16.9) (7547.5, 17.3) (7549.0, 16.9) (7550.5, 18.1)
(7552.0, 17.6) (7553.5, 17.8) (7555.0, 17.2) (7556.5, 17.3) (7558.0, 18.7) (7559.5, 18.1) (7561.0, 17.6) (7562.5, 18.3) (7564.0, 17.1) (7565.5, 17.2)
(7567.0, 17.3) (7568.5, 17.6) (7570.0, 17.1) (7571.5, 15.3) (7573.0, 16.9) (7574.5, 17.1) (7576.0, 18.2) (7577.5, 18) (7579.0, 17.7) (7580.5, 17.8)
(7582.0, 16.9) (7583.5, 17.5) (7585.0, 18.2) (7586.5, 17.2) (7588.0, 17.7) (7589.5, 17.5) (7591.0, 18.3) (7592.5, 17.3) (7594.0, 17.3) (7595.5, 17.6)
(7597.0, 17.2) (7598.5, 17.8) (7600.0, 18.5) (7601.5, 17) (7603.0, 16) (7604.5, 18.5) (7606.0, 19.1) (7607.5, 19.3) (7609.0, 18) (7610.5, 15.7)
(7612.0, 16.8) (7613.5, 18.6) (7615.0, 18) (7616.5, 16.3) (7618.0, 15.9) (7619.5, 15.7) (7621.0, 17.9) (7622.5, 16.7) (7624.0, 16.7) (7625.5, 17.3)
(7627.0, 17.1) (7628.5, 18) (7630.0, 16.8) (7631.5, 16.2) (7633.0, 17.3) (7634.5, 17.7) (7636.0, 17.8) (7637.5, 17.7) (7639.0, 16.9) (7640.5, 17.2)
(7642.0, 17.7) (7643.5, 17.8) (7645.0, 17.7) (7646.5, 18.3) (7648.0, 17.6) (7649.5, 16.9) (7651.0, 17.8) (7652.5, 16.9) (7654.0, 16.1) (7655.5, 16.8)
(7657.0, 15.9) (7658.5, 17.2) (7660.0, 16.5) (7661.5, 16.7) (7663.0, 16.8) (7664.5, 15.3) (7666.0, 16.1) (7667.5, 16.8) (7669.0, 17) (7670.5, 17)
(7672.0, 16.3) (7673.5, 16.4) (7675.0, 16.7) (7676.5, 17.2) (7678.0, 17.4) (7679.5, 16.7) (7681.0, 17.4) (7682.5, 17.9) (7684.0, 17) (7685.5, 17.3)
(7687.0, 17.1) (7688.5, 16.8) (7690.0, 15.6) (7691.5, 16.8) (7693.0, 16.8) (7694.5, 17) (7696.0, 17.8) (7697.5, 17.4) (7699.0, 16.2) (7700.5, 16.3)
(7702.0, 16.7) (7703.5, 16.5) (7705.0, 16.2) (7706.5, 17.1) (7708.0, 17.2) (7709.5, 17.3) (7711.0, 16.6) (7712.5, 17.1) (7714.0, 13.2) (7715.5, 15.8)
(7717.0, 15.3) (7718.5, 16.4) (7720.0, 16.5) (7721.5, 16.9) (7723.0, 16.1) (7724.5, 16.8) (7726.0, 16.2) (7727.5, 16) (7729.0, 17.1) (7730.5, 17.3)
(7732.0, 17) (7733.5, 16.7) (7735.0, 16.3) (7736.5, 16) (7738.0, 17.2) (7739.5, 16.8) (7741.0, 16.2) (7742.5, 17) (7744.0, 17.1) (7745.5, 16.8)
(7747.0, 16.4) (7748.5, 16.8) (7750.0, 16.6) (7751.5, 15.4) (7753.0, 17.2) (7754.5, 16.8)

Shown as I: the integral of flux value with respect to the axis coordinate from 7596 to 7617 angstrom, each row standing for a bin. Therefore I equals 371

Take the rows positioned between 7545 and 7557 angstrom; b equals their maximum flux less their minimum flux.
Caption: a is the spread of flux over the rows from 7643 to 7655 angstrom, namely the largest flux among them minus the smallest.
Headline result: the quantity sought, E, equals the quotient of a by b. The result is 1.8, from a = 2.2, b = 1.20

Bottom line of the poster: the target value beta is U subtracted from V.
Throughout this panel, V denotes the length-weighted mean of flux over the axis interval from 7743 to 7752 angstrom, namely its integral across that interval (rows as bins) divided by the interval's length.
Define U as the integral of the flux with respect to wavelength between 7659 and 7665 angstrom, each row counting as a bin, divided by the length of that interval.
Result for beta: 0.2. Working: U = 16.4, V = 16.6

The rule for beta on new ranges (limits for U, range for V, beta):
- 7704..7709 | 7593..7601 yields 0.8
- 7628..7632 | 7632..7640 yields 0.4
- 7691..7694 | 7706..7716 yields -0.5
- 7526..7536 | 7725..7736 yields -0.5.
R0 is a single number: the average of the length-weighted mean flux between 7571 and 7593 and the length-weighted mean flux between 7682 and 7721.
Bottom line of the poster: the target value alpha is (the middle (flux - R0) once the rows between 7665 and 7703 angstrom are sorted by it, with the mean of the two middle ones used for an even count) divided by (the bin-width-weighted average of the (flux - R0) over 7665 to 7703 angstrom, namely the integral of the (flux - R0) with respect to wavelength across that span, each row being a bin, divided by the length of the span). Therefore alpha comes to 1.3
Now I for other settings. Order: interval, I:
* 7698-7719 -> 342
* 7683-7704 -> 353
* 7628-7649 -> 367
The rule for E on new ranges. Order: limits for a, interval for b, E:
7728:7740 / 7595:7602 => 0.9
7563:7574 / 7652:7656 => 2.9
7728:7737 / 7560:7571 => 1.1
